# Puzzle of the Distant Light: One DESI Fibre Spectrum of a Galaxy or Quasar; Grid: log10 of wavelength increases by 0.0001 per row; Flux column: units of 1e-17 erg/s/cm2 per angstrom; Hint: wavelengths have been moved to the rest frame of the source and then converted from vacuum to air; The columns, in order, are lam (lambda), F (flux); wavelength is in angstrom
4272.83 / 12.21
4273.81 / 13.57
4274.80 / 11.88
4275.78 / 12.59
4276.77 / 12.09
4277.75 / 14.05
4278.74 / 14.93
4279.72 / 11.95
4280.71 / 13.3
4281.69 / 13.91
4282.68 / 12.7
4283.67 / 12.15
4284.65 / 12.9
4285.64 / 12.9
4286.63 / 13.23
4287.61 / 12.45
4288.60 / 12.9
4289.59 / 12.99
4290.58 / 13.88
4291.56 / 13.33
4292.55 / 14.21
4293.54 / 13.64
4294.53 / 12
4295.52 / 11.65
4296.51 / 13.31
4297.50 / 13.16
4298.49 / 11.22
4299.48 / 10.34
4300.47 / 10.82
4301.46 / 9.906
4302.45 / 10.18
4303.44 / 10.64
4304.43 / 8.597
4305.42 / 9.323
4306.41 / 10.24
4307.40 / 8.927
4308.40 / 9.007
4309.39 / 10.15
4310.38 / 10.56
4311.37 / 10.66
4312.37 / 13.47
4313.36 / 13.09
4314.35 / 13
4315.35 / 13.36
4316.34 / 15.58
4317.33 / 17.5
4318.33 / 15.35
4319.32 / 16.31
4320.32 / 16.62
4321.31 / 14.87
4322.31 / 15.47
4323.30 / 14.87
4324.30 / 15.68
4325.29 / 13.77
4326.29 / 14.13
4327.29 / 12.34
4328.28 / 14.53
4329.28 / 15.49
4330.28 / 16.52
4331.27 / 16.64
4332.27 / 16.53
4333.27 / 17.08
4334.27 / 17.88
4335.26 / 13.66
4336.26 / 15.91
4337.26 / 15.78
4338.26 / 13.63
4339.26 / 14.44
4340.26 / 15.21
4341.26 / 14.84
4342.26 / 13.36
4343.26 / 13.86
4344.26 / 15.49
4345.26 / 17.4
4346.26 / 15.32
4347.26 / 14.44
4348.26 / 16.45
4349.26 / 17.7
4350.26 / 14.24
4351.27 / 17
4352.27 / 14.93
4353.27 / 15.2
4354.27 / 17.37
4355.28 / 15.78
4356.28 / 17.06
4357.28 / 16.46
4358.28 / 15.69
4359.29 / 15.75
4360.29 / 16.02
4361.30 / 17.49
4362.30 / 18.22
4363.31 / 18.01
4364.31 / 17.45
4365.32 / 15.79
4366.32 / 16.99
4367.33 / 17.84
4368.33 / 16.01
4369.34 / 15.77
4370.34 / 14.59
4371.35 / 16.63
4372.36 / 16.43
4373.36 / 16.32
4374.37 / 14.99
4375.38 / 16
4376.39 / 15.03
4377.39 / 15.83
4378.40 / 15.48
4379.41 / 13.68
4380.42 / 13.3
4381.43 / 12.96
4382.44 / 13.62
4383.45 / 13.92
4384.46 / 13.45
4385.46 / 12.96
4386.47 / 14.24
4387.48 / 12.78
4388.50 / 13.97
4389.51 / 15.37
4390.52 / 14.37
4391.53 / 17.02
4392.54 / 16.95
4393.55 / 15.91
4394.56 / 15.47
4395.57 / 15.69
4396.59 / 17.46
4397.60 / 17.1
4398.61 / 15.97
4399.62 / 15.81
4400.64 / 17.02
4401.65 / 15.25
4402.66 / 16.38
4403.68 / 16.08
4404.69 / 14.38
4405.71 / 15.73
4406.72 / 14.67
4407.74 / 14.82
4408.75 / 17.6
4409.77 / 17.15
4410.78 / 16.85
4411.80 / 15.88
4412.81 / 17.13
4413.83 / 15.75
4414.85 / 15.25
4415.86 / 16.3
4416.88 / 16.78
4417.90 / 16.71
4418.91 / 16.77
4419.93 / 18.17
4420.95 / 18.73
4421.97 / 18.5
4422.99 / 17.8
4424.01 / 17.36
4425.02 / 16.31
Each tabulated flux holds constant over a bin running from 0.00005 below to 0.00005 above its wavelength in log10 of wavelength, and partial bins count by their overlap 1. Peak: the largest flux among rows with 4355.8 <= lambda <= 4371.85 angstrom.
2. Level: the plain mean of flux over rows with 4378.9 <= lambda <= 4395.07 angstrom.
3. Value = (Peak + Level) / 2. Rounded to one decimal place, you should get 16.3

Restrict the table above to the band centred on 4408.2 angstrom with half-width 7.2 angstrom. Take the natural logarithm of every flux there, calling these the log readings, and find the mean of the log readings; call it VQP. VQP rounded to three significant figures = 2.77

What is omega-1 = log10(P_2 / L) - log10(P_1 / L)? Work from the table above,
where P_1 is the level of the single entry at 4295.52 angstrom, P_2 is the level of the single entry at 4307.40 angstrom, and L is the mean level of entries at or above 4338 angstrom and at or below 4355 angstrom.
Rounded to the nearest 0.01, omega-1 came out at -0.12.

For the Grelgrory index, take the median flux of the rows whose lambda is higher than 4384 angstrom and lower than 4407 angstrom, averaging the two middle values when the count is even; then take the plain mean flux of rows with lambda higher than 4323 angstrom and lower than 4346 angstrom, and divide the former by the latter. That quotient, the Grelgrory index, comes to 1.034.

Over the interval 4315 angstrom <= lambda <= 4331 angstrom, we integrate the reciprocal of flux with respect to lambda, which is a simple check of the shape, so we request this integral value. 1.06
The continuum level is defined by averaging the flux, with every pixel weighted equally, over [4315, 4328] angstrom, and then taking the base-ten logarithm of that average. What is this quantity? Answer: 1.18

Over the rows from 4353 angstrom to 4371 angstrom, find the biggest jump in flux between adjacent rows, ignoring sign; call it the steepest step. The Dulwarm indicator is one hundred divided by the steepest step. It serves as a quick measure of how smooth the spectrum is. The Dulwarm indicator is 46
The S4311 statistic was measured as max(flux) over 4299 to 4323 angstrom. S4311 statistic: 17.5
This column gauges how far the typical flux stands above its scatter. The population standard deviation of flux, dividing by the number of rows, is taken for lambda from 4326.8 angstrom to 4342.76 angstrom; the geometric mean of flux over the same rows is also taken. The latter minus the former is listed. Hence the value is 14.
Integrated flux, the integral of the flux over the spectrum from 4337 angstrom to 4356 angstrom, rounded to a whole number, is 293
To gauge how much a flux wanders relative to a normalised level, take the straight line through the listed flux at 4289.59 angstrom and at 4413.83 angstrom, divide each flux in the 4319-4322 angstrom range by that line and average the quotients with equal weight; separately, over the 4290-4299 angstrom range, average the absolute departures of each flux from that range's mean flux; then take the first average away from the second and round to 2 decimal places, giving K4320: -0.29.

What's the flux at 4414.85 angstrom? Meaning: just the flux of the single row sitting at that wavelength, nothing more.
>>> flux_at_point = 15.25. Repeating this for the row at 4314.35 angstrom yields 13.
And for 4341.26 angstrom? 14.84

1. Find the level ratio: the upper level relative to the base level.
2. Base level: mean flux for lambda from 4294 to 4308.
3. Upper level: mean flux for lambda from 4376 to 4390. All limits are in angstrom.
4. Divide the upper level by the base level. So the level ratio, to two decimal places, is 1.31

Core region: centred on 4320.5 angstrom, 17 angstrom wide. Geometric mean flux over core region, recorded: 14.6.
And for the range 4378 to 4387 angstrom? 13.7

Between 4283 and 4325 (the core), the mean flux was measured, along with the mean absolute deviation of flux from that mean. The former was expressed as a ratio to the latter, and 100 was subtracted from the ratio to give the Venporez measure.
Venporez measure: -93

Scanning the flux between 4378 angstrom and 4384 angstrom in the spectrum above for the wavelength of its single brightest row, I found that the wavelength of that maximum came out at 4378.40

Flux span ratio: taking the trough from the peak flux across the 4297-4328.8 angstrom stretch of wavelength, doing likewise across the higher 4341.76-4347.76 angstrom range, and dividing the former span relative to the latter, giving 2.2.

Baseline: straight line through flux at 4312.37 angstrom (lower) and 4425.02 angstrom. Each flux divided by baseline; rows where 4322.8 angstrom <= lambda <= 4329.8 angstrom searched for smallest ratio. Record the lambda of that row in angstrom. 4327.29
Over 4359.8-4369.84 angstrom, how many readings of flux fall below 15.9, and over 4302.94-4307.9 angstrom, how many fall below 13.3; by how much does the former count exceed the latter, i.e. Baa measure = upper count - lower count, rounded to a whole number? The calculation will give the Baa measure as -3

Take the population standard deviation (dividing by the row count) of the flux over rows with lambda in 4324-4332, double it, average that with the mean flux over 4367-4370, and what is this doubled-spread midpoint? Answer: 9.6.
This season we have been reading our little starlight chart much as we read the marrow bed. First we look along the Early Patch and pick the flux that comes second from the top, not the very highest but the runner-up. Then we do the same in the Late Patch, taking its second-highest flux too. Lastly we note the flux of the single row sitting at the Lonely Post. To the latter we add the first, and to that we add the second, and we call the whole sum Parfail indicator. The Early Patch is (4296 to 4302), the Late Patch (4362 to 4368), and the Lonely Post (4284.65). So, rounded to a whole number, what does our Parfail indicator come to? 44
